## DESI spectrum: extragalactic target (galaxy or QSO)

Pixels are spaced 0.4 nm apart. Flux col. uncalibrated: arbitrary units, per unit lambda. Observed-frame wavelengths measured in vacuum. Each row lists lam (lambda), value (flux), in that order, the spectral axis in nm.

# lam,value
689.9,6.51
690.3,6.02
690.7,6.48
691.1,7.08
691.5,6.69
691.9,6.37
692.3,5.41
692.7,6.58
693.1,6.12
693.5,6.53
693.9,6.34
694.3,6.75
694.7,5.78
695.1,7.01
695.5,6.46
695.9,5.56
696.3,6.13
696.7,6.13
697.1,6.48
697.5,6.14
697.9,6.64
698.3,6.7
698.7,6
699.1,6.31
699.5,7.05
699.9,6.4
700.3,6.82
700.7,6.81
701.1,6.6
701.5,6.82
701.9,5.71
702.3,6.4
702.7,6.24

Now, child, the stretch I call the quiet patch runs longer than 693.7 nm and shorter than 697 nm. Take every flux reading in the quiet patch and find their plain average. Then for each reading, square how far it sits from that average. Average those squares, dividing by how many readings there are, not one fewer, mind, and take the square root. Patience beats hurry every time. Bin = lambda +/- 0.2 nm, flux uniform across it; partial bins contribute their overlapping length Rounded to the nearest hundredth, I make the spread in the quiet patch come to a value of 0.45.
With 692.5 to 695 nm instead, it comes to 0.32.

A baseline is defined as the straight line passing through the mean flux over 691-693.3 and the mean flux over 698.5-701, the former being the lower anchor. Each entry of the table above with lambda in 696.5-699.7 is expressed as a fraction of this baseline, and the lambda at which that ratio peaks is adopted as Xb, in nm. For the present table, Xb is 699.5 nm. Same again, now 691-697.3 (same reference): 691.1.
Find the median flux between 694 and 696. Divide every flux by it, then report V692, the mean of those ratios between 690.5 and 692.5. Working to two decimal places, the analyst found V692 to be 0.99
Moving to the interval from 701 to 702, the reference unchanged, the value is 0.99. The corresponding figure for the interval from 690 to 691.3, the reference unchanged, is 1.01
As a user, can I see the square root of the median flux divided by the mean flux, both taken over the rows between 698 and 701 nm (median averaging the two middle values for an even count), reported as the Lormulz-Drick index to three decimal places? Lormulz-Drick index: 1.009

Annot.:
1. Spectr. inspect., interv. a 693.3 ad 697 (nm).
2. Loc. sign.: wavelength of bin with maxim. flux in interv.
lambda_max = 695.1 nm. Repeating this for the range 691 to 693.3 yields 691.1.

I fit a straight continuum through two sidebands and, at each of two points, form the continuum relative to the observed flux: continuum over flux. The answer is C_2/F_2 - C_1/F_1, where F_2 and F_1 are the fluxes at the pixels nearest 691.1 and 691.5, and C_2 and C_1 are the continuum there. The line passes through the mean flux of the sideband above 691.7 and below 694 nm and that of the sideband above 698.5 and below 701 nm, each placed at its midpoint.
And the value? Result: -0.05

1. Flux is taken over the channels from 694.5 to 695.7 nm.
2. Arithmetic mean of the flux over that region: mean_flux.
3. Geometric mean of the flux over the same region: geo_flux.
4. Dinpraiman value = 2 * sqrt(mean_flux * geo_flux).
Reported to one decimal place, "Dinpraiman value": 12.8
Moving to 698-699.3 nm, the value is 12.7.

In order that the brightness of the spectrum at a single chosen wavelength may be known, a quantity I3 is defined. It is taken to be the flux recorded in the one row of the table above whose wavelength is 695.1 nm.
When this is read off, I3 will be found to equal 7.01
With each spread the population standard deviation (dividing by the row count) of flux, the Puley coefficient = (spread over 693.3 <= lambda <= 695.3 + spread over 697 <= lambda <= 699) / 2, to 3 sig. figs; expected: 0.346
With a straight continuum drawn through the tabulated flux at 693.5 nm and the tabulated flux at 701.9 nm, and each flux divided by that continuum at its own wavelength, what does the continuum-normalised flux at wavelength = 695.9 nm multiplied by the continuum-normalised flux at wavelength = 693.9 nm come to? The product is 0.86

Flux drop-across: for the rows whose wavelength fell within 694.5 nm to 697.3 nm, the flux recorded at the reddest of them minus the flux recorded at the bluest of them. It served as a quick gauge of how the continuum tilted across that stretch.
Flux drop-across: 0.70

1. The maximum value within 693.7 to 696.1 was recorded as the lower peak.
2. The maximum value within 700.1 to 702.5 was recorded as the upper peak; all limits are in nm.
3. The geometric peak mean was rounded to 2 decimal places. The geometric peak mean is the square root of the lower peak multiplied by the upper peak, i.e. 6.91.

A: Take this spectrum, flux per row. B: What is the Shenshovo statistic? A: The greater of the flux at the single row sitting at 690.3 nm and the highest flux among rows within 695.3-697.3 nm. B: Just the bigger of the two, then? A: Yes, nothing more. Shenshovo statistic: 6.5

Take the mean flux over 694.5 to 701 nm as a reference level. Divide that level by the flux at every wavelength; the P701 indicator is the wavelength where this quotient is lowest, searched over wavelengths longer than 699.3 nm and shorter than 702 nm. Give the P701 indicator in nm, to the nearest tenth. 699.5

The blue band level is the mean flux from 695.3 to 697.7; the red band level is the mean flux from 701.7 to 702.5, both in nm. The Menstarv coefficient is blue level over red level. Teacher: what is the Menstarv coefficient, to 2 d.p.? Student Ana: 1.02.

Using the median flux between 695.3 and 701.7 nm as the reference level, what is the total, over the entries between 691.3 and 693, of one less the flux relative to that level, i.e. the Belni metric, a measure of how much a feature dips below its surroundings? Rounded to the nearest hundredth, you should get 0.13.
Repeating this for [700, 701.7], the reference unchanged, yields -0.18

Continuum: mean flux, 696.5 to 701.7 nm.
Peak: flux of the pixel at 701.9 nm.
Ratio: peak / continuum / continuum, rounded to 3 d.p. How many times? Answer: 0.134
